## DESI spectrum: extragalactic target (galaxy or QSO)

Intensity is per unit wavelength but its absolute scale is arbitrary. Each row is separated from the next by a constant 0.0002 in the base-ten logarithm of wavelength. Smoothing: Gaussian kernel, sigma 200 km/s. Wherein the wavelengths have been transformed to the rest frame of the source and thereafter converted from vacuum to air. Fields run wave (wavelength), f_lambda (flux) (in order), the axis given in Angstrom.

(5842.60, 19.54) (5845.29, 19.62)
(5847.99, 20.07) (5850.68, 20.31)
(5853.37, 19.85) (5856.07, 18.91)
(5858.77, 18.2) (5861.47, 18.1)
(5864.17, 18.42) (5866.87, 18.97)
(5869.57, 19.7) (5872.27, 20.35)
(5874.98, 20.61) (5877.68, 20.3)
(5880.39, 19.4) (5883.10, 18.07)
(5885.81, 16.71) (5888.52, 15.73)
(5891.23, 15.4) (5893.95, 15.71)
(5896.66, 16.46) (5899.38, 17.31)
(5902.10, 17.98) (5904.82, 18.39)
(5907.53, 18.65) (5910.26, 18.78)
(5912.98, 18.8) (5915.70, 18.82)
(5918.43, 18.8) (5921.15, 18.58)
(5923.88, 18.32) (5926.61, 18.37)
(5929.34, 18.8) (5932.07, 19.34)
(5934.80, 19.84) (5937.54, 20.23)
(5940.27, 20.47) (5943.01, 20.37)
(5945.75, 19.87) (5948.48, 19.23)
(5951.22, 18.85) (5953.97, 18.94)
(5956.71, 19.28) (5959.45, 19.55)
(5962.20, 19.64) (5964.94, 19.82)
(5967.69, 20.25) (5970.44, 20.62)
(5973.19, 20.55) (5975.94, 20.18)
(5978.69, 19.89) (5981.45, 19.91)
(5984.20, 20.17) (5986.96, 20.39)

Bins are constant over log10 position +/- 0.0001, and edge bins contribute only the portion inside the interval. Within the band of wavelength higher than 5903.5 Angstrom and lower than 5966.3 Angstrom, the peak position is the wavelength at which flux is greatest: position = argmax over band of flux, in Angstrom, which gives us 5940.27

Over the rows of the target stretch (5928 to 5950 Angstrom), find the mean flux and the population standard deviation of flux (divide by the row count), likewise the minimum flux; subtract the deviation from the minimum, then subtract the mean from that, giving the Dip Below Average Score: -1.5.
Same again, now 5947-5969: -1.0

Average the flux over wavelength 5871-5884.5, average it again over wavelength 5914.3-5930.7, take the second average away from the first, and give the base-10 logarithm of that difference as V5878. 0.05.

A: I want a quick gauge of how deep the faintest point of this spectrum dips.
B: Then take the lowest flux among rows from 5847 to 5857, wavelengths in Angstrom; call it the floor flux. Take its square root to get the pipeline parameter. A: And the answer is 4.35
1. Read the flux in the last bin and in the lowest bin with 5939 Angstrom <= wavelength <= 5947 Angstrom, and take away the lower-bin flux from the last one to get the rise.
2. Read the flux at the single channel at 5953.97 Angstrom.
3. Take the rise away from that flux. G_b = 19.5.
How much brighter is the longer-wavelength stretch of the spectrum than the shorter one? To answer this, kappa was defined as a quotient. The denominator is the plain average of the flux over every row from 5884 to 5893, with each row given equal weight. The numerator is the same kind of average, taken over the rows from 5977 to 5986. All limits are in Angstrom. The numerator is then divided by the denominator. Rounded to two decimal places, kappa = 1.25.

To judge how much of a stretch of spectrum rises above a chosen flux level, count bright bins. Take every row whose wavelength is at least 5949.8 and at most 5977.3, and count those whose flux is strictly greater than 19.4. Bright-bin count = 7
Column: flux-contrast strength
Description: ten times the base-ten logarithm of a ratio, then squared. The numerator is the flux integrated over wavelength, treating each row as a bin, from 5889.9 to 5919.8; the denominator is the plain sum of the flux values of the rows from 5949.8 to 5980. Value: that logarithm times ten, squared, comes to 15.0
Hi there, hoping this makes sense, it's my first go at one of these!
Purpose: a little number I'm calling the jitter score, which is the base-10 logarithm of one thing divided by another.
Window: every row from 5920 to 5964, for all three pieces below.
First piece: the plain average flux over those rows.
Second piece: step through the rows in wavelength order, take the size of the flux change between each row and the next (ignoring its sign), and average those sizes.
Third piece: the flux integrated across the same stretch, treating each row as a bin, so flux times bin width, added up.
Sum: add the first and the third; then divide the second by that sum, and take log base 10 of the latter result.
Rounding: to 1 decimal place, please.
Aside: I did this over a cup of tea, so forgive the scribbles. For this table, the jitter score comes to -3.4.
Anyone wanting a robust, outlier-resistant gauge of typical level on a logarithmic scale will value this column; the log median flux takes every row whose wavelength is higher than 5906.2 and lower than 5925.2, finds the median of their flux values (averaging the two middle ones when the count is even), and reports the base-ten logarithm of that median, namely 1.27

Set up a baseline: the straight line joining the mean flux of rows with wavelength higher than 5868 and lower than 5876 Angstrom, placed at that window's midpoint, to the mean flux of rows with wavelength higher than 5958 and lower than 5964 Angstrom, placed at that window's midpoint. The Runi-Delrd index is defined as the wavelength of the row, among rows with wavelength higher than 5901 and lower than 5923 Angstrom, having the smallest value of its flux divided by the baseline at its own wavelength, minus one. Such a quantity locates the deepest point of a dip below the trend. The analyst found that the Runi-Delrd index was 5902.10 Angstrom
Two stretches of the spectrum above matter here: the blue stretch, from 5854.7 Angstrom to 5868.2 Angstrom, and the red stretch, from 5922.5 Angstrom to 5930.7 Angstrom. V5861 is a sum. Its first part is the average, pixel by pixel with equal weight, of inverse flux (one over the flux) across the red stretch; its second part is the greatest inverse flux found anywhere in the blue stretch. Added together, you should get 0.109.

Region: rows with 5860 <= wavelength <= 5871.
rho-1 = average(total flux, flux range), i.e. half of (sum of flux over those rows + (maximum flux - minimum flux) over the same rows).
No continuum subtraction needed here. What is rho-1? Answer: 38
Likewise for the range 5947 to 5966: 68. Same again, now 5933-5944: 41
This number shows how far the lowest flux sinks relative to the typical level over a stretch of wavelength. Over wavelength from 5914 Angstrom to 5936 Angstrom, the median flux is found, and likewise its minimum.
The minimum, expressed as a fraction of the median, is 0.97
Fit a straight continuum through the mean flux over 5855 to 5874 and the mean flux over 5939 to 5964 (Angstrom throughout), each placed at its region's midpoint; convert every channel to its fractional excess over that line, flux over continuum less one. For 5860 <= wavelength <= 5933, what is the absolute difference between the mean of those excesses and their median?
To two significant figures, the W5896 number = 0.013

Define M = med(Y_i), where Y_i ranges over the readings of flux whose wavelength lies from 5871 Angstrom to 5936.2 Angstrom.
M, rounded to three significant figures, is 18.6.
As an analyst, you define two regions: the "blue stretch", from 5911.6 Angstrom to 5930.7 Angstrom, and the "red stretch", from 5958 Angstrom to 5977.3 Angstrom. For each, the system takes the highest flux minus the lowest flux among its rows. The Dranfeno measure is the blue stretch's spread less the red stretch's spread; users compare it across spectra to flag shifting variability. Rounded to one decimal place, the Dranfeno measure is -0.6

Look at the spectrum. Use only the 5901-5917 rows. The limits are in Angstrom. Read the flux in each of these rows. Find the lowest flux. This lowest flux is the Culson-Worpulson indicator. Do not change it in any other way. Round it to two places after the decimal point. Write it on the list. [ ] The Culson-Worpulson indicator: 17.98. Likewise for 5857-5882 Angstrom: 18.10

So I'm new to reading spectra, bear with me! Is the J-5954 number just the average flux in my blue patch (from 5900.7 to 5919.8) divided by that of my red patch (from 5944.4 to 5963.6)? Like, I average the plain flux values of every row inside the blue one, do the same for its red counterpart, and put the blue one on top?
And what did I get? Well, 0.96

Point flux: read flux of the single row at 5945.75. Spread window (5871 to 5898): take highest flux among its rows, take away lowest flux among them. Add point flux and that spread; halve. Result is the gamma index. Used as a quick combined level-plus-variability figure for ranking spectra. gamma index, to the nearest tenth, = 12.5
